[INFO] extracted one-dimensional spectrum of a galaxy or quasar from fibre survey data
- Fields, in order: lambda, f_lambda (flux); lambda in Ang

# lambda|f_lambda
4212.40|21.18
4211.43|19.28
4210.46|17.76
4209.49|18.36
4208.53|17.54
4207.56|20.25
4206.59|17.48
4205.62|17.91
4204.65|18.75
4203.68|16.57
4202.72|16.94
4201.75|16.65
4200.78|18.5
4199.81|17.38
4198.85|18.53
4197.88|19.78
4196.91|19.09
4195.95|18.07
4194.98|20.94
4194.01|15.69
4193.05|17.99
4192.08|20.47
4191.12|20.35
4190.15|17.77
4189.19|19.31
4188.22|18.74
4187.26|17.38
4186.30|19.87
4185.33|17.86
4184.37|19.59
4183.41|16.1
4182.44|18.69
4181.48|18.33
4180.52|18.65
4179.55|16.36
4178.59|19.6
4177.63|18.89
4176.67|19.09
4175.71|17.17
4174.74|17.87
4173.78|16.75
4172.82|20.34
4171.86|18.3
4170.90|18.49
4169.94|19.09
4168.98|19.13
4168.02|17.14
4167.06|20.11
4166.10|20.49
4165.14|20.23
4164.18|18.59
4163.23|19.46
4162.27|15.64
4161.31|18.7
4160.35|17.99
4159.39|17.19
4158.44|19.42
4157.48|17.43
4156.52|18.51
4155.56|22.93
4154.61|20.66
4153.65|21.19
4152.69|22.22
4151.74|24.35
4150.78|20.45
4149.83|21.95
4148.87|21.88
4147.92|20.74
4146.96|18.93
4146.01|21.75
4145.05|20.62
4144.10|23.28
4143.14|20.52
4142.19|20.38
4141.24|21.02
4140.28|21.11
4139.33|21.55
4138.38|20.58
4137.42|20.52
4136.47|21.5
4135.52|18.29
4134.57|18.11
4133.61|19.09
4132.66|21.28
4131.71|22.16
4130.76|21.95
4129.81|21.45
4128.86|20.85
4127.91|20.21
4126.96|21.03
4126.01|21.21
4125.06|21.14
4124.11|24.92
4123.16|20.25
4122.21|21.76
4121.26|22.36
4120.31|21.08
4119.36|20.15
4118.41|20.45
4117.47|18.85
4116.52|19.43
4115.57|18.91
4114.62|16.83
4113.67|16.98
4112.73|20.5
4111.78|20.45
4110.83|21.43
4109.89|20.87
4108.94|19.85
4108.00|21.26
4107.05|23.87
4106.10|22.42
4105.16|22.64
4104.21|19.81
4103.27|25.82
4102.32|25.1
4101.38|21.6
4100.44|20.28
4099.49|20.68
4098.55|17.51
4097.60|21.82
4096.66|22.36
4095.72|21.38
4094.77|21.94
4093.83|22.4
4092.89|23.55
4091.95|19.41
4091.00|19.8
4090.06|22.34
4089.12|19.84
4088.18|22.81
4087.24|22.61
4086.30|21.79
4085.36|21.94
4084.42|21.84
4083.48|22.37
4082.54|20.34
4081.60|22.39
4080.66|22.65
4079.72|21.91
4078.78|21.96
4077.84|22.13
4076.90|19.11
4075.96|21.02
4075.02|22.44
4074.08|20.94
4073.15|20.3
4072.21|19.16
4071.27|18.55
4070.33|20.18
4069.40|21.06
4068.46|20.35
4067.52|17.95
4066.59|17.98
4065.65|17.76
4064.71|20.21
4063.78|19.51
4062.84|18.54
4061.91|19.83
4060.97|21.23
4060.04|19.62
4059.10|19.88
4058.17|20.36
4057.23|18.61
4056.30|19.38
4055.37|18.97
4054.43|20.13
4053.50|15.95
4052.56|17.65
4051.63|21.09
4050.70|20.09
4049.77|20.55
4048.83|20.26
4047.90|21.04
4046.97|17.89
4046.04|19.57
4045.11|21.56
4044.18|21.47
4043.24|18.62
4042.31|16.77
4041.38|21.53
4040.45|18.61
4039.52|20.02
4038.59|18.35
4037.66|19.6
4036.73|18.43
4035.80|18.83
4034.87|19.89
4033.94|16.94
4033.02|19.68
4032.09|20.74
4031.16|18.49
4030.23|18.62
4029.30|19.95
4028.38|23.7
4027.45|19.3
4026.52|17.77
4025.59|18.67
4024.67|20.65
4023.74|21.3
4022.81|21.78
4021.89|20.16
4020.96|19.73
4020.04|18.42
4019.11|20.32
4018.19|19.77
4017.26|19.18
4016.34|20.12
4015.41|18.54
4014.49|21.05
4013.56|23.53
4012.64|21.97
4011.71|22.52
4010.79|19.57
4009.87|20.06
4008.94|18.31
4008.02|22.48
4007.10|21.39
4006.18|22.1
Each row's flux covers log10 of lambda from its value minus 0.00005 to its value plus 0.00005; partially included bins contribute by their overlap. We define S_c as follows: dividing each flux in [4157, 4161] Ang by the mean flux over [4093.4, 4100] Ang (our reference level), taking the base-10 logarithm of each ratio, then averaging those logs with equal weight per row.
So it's -0.07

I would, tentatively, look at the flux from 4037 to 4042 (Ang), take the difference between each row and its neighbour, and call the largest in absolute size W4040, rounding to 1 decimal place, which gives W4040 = 2.9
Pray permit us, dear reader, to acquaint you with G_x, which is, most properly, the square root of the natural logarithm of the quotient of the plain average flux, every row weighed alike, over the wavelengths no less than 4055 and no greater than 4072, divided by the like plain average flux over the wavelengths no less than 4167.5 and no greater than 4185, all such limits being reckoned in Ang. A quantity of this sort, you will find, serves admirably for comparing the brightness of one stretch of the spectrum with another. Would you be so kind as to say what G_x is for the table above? 0.25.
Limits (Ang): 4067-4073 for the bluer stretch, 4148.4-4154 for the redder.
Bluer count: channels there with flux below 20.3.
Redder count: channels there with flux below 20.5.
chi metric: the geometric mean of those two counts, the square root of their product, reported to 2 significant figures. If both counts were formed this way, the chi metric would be 2.0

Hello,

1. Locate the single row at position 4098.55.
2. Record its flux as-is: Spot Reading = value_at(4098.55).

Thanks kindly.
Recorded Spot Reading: 17.51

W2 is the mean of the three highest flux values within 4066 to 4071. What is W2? 20.5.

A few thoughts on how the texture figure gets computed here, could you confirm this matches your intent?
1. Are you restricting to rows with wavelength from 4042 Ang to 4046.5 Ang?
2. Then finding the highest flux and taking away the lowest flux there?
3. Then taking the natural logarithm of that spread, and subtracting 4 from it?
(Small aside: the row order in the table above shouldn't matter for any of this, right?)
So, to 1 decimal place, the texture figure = -2.4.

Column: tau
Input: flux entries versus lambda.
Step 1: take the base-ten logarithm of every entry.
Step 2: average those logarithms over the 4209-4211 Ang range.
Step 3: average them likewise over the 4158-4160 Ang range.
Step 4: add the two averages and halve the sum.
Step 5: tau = 1.26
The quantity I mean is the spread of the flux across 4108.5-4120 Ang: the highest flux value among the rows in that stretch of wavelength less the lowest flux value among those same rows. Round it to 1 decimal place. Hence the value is 4.6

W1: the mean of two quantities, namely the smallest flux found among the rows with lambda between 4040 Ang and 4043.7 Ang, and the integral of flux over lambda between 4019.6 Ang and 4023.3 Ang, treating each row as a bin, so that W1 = 45.5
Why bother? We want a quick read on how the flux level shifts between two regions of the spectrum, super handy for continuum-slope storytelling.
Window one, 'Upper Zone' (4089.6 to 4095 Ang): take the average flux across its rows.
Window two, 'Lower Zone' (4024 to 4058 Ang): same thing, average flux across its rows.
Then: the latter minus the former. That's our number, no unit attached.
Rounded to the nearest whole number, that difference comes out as -2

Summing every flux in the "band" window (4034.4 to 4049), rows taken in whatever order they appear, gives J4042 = 312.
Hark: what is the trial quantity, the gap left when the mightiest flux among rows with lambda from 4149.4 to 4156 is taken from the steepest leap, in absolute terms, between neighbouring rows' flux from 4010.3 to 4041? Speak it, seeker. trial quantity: -20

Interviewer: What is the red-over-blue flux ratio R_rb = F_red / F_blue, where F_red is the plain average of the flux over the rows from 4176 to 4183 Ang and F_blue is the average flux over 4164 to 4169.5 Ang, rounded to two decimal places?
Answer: 0.96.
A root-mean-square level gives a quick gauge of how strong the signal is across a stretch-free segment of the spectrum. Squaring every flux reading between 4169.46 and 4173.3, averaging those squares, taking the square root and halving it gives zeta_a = 9.5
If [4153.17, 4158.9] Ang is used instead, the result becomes 10.1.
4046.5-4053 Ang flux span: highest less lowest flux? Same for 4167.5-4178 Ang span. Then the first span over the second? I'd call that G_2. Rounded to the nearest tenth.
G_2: 1.0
